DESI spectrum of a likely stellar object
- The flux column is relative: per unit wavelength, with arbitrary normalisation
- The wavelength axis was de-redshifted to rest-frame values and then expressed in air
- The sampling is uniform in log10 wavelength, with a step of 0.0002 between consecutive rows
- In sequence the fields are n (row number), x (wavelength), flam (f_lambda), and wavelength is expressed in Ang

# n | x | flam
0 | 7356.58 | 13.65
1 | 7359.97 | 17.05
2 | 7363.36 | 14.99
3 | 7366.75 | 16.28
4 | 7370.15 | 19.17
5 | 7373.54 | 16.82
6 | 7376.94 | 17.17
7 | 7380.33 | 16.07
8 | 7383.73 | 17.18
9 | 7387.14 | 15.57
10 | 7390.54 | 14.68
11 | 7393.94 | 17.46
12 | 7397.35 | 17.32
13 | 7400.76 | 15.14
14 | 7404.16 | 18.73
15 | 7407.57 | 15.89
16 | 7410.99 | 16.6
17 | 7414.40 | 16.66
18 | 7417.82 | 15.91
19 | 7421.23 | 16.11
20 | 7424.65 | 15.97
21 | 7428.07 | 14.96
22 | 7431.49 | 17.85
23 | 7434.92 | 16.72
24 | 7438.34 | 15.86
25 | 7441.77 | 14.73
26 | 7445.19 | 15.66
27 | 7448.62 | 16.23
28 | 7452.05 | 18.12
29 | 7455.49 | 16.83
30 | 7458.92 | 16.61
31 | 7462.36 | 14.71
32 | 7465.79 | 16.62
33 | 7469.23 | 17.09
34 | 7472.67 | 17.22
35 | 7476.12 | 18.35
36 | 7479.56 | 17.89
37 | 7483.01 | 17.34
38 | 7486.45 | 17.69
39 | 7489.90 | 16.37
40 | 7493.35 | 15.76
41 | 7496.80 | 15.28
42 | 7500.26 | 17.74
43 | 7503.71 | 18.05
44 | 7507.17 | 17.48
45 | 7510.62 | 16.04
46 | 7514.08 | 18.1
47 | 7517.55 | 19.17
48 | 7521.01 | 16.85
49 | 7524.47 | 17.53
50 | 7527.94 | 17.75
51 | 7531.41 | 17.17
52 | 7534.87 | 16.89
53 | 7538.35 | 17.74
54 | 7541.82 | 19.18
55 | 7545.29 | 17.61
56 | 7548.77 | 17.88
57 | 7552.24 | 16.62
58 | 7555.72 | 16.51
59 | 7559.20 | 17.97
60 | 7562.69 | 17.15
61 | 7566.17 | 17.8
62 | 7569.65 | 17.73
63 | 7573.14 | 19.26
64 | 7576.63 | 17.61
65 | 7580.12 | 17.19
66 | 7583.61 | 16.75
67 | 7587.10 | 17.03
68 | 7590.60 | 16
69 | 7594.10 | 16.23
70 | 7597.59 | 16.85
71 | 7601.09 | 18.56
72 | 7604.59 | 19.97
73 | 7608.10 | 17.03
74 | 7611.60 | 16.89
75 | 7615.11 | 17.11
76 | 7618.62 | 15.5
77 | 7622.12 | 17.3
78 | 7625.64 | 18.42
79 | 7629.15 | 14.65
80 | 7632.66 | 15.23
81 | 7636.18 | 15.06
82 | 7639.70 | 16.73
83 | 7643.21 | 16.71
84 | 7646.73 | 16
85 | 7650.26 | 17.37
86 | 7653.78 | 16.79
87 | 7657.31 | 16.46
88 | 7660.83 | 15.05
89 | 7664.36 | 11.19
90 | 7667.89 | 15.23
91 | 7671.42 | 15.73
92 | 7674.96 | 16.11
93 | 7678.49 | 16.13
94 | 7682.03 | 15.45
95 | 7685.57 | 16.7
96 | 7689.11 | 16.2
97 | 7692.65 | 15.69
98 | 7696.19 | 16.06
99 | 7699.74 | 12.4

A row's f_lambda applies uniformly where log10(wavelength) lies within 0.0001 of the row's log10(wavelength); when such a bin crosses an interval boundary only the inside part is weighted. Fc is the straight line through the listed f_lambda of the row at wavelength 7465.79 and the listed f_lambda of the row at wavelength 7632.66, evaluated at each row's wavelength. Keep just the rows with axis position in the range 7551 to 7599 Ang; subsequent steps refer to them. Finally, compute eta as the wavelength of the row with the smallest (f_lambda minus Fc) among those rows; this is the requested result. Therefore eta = 7590.60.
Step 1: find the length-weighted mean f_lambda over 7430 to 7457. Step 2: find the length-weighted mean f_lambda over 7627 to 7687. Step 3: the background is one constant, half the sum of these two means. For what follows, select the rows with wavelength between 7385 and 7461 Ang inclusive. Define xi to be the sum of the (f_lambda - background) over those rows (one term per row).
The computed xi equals 6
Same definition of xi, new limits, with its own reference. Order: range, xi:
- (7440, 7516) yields 16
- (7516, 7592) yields 31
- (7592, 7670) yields 6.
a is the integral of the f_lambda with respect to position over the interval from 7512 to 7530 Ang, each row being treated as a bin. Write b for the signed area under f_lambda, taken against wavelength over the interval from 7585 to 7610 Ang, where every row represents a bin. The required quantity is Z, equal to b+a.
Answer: 755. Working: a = 321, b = 434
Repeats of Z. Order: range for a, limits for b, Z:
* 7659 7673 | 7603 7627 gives 618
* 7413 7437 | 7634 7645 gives 569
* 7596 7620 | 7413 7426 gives 629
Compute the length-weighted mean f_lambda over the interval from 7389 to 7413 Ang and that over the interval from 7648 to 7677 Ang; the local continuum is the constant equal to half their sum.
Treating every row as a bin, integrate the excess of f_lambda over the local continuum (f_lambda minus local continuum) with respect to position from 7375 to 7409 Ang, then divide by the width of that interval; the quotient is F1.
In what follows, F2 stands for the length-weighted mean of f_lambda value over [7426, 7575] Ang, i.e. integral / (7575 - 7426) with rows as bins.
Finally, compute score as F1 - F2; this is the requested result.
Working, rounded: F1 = 0.50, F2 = 17.1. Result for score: -16.6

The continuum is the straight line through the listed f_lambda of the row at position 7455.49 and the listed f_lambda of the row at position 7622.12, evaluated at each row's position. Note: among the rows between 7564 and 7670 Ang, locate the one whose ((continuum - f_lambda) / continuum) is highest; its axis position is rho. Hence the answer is 7664.36 Ang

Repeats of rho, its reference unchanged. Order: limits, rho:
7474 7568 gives 7496.80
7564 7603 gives 7590.60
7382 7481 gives 7462.36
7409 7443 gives 7441.77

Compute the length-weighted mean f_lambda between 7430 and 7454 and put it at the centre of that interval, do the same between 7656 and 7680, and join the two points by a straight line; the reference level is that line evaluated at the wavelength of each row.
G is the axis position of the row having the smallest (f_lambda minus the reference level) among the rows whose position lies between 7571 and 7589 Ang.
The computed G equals 7583.61 Ang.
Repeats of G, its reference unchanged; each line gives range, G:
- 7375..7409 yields 7390.54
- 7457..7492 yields 7462.36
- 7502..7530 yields 7510.62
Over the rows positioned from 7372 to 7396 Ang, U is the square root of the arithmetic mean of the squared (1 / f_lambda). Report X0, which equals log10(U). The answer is -1.213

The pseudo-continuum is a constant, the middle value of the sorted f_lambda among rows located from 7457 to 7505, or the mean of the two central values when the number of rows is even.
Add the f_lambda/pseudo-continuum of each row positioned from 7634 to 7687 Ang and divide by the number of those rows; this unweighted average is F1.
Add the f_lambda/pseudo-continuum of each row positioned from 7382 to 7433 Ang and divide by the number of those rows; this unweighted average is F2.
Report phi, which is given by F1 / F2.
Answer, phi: 0.96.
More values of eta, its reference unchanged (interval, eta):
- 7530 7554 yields 7552.24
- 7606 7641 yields 7629.15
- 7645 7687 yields 7664.36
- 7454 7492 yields 7462.36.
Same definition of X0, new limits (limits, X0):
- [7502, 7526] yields -1.244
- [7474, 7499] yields -1.227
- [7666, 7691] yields -1.202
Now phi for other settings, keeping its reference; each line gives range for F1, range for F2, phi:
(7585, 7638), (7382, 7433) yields 1.02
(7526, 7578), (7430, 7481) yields 1.06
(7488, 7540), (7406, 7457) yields 1.06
